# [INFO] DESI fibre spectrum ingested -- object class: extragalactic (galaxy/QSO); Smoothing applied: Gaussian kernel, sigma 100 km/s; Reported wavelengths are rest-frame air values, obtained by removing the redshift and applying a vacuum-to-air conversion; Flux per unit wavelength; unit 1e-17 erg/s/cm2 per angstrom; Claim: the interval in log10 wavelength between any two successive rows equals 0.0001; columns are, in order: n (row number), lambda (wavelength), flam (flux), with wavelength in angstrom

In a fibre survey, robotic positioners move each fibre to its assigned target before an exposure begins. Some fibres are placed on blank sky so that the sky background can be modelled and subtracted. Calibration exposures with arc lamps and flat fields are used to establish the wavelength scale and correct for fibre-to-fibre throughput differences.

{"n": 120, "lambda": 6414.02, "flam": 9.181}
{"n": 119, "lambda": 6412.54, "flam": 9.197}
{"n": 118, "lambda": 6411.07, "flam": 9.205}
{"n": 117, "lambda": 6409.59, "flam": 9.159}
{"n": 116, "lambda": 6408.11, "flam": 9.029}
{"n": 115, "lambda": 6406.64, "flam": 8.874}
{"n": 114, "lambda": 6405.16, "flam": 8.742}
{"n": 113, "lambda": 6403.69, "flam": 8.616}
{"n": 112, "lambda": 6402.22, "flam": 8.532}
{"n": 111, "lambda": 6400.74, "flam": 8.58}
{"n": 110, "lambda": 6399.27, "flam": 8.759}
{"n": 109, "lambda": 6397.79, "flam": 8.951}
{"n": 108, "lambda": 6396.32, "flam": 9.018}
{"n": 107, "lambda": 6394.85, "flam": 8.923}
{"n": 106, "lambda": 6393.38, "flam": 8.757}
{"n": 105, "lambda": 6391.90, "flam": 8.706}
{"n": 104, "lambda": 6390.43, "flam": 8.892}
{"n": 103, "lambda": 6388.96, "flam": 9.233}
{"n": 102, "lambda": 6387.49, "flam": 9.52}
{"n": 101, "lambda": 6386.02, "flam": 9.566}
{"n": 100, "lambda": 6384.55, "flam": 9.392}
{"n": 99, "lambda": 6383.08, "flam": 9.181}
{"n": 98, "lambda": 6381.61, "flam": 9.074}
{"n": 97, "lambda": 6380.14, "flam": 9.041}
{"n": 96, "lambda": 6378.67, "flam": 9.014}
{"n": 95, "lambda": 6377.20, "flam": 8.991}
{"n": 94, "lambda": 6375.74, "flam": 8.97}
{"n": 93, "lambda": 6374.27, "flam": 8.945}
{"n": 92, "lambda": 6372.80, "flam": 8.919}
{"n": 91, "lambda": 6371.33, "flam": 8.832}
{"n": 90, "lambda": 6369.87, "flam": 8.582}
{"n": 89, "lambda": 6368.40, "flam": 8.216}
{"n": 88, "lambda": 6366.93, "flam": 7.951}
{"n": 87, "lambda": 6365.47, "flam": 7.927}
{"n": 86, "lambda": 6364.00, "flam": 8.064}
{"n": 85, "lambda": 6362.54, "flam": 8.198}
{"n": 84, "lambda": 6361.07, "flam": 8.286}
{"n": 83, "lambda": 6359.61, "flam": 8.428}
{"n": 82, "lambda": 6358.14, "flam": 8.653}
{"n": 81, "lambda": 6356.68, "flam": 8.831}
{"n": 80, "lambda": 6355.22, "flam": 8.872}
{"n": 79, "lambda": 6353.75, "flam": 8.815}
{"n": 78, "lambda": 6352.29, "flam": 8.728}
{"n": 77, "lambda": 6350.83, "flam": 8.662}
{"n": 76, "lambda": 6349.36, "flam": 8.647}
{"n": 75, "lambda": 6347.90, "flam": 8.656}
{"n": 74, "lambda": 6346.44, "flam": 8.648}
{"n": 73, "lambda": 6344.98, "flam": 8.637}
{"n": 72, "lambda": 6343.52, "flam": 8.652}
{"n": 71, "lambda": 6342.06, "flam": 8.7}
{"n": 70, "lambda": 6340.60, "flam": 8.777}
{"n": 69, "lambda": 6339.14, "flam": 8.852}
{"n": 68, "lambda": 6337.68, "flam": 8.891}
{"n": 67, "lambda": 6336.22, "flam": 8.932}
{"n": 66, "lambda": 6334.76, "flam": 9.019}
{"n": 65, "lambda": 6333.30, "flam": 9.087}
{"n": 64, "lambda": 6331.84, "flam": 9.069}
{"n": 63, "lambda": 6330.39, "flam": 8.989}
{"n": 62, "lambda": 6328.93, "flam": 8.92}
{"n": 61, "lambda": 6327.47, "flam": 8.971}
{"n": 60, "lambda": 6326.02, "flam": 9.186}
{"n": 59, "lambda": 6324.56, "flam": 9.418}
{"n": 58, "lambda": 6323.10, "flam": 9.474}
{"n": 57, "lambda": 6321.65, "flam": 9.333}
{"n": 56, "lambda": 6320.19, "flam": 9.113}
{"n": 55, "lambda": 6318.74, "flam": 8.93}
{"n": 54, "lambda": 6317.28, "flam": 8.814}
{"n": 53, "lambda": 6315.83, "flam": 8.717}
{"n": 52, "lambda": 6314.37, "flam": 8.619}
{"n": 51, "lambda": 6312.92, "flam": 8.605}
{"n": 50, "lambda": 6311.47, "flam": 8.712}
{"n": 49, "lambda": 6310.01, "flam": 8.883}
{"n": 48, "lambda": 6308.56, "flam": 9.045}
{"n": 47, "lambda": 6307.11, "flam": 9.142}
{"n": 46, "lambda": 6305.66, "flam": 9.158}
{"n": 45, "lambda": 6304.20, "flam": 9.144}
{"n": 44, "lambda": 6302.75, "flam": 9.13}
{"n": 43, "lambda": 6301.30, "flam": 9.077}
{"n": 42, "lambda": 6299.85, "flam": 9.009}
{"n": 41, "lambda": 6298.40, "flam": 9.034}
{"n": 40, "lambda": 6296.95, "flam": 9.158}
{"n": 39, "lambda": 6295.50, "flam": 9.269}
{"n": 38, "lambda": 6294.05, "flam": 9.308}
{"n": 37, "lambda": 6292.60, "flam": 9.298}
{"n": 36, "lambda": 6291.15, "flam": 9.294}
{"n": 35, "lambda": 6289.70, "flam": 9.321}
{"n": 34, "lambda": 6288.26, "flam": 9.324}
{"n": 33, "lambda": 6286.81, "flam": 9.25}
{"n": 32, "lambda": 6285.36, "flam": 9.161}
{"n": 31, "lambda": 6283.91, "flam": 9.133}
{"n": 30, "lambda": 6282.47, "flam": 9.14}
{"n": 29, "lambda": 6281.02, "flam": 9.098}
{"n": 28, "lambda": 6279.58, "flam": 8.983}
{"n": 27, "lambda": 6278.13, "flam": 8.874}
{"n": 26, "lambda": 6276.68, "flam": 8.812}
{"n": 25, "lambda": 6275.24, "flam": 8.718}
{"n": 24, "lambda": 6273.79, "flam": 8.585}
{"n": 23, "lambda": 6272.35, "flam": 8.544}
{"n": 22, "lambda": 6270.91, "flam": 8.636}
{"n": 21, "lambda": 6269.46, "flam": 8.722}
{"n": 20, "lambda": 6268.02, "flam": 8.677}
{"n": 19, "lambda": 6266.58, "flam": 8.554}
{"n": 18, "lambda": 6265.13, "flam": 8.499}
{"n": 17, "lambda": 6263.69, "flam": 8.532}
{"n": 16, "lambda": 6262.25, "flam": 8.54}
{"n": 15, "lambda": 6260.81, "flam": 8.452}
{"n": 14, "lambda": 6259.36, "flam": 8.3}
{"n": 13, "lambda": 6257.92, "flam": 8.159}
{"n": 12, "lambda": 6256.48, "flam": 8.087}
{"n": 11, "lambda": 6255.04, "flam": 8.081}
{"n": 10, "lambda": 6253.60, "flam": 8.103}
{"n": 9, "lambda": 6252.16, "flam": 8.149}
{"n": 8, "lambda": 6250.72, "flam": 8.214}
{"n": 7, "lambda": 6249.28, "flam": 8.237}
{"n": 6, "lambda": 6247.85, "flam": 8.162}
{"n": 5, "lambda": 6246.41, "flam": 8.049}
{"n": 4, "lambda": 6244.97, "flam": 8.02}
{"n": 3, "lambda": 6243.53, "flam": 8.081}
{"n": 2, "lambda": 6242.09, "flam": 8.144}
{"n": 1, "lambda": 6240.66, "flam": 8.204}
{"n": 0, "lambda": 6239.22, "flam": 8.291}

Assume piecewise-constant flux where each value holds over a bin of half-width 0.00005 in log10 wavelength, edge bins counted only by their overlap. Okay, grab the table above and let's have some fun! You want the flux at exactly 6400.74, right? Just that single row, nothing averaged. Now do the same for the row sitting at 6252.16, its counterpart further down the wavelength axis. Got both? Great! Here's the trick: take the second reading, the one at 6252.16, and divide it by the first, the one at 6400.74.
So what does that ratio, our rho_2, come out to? 0.95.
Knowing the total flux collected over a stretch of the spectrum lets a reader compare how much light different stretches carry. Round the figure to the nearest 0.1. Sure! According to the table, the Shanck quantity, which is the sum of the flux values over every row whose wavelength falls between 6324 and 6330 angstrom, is 36.5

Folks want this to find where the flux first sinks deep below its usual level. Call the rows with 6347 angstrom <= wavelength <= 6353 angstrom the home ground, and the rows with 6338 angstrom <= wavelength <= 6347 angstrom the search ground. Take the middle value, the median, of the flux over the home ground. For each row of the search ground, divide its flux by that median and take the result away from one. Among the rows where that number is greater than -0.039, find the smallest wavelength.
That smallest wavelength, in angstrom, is 6339.14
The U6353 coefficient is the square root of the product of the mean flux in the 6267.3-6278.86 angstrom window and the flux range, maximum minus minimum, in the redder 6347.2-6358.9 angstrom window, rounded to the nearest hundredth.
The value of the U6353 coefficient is 1.40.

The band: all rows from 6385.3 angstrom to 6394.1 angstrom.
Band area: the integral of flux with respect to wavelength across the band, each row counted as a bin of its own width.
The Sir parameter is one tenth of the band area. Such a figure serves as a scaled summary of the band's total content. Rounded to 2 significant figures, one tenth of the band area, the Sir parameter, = 8.0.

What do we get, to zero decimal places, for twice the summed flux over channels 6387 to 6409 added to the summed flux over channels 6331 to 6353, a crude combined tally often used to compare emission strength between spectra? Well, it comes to 398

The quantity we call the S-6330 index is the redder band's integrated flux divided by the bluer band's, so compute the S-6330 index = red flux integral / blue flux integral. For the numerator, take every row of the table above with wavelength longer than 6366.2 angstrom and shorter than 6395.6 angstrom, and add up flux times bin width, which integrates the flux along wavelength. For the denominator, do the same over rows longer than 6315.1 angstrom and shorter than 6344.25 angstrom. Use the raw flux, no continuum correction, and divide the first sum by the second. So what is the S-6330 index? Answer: 1.00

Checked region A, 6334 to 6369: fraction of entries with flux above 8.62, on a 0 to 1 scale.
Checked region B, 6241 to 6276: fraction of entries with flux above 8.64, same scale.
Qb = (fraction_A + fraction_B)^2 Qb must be 0.69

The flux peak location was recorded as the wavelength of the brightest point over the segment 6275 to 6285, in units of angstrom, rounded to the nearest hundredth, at 6282.47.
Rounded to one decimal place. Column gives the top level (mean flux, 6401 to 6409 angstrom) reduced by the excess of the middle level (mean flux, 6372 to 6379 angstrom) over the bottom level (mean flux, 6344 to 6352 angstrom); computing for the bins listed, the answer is 8.4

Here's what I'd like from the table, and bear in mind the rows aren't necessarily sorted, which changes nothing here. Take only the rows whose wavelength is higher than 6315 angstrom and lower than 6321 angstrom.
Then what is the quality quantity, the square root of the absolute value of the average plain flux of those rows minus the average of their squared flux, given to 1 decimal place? 8.4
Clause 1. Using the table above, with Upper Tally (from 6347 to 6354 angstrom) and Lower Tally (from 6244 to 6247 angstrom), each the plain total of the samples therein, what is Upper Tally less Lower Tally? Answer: 27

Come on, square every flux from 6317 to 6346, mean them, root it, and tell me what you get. 8.99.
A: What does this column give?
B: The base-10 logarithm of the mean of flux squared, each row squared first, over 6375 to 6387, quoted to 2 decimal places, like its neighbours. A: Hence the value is 1.92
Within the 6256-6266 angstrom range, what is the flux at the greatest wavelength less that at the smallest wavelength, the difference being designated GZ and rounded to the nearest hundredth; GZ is 0.41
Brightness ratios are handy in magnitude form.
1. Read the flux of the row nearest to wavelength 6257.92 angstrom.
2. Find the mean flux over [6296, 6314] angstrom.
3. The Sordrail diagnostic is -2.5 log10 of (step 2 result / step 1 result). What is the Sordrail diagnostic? -0.11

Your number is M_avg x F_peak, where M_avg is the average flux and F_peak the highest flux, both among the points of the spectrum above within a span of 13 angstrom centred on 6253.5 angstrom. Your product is 67.8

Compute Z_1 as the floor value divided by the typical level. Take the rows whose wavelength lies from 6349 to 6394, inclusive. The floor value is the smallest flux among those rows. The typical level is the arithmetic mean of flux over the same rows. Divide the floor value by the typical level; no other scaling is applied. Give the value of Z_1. 0.90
